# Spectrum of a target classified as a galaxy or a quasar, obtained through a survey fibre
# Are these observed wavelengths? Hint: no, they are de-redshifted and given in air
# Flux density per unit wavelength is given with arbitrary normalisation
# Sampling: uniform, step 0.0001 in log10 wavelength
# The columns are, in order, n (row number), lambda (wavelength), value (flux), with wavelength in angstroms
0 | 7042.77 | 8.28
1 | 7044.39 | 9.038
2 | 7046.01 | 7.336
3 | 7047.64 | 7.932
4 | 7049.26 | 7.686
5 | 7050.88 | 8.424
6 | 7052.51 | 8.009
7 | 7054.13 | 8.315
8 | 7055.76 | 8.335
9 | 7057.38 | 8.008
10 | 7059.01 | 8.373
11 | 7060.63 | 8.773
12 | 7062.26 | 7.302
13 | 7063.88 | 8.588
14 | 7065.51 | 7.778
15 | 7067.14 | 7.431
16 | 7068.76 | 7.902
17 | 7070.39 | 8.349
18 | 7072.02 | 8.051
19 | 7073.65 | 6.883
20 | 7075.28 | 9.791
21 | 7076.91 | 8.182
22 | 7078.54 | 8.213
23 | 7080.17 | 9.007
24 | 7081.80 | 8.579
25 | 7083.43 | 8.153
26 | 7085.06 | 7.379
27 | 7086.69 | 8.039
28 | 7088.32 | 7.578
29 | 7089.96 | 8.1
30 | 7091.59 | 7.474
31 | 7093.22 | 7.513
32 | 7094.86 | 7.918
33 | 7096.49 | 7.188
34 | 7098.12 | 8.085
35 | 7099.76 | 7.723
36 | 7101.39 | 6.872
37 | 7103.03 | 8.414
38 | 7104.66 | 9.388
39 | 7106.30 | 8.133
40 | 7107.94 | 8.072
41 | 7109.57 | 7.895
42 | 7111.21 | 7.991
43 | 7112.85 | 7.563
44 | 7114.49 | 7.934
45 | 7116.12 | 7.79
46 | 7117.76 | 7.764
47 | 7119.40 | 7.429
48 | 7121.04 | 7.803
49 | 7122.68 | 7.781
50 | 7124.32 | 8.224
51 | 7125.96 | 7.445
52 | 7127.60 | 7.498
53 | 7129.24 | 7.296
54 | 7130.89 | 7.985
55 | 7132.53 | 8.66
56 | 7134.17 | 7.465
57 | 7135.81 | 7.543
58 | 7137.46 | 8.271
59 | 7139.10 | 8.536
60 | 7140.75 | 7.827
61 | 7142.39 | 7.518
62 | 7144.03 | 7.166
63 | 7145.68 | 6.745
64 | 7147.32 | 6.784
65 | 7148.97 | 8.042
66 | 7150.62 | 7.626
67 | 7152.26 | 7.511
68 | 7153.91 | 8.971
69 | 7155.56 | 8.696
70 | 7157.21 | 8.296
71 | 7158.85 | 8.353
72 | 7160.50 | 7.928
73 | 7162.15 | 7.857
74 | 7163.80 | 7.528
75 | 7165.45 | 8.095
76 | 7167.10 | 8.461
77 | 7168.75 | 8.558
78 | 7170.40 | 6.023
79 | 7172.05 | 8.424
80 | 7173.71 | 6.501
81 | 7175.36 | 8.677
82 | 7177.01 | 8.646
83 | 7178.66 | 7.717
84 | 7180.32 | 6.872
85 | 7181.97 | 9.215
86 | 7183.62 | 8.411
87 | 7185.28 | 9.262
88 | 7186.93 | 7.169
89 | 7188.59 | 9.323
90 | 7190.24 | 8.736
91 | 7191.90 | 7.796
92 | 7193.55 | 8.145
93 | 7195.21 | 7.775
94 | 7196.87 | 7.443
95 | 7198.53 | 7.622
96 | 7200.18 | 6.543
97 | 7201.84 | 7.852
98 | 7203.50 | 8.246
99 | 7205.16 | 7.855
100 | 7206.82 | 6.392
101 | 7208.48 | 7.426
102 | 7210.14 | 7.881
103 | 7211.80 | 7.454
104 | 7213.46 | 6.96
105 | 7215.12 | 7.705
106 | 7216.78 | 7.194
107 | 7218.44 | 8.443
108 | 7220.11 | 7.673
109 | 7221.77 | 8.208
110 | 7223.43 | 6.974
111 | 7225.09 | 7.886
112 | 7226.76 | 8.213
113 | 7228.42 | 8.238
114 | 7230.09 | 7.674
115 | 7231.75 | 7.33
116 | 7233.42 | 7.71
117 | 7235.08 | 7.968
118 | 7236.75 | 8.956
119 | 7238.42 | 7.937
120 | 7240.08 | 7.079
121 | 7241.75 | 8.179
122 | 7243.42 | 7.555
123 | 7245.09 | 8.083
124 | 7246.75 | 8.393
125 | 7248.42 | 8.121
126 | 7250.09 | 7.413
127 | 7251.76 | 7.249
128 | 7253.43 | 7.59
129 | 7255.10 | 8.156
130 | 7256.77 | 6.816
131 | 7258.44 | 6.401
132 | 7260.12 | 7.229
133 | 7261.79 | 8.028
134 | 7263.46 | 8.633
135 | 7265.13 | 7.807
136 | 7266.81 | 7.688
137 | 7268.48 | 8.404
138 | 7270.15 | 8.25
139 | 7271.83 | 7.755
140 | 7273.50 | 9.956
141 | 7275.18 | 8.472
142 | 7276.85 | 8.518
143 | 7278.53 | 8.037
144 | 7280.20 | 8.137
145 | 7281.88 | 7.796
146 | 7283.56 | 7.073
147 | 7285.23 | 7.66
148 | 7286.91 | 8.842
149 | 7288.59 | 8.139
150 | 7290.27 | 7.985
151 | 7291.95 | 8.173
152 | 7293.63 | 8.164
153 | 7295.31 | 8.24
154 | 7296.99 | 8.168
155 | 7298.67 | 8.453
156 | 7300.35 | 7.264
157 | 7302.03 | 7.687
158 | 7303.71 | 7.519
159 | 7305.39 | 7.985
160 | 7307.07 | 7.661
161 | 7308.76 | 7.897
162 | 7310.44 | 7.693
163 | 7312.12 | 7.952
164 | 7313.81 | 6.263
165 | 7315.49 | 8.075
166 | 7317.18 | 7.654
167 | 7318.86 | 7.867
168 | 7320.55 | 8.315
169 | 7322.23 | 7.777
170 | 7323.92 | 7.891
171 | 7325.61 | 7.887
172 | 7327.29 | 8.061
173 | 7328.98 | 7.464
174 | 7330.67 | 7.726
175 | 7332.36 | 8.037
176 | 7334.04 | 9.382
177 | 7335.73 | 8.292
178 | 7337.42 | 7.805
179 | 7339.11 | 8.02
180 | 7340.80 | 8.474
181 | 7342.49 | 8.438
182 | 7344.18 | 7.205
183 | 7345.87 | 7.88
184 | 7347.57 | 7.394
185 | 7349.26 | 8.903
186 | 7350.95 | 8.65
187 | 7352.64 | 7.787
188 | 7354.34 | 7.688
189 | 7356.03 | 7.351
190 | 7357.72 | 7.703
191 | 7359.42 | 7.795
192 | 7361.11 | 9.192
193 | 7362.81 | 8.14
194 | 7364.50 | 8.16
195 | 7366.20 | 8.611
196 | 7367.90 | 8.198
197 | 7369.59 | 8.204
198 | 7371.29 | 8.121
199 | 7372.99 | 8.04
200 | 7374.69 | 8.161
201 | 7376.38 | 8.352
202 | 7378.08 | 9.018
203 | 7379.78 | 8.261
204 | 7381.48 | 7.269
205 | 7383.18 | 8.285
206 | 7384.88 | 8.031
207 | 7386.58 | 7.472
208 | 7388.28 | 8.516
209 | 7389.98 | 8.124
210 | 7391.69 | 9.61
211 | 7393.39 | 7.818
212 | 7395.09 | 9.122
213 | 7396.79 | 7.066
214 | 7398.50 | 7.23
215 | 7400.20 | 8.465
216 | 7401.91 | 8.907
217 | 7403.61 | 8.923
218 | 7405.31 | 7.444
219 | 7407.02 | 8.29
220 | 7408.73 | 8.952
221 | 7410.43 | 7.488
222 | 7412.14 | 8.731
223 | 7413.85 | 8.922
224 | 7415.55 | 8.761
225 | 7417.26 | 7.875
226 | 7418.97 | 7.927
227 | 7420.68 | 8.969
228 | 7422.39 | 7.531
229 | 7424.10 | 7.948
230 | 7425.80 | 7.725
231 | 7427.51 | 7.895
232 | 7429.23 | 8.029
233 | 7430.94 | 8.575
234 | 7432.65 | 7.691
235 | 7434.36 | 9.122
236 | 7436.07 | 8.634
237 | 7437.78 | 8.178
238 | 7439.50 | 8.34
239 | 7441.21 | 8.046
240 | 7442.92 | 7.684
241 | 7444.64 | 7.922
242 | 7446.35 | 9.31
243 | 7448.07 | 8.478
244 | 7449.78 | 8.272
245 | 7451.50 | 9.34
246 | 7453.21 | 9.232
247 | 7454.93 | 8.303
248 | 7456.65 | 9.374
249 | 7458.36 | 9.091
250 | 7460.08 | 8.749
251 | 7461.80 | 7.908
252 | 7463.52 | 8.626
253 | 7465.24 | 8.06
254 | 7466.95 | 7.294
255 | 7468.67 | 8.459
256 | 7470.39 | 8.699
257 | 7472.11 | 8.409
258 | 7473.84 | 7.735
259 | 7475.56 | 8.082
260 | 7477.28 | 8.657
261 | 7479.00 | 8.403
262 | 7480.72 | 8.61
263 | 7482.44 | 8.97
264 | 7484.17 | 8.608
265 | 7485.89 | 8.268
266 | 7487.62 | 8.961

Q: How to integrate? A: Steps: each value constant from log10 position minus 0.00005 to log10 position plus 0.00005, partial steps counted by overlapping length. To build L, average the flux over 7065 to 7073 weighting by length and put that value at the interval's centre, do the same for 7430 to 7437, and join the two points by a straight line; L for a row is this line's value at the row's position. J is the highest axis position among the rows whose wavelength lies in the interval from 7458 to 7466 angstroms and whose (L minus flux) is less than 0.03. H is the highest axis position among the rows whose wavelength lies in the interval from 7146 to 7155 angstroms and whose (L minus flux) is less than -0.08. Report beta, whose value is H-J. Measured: -309.6 angstroms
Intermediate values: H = 7153.91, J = 7463.52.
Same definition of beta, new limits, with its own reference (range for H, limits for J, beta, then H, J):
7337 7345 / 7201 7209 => 139.0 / 7342.49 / 7203.50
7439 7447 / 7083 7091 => 356.4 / 7446.35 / 7089.96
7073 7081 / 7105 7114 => -31.0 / 7080.17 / 7111.21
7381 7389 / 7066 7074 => 316.3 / 7388.28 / 7072.02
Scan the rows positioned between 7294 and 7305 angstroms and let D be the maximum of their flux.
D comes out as 8.453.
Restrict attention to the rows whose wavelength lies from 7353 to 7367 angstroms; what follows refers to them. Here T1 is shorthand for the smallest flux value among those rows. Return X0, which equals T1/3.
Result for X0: 2.45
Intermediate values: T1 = 7.351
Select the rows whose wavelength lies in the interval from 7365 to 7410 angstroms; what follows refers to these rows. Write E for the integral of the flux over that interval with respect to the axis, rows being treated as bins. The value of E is 371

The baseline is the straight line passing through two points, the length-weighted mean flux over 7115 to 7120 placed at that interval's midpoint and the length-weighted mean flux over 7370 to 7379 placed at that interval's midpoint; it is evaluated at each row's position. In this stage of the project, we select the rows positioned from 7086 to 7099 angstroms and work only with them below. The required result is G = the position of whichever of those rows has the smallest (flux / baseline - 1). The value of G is 7096.49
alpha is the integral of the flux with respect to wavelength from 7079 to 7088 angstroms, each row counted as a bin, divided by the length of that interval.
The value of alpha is 8.2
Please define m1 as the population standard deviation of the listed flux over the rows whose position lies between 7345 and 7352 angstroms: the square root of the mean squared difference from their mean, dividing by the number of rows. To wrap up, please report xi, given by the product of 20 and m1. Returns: 12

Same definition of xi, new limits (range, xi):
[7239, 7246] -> 9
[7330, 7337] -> 12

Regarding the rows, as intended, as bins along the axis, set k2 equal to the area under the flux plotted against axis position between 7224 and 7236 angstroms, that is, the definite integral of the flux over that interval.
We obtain 94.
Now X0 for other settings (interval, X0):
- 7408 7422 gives 2.50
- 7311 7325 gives 2.09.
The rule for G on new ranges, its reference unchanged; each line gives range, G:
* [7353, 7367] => 7356.03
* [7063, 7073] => 7067.14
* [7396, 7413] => 7396.79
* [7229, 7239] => 7231.75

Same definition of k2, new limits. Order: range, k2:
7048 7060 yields 98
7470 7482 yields 101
